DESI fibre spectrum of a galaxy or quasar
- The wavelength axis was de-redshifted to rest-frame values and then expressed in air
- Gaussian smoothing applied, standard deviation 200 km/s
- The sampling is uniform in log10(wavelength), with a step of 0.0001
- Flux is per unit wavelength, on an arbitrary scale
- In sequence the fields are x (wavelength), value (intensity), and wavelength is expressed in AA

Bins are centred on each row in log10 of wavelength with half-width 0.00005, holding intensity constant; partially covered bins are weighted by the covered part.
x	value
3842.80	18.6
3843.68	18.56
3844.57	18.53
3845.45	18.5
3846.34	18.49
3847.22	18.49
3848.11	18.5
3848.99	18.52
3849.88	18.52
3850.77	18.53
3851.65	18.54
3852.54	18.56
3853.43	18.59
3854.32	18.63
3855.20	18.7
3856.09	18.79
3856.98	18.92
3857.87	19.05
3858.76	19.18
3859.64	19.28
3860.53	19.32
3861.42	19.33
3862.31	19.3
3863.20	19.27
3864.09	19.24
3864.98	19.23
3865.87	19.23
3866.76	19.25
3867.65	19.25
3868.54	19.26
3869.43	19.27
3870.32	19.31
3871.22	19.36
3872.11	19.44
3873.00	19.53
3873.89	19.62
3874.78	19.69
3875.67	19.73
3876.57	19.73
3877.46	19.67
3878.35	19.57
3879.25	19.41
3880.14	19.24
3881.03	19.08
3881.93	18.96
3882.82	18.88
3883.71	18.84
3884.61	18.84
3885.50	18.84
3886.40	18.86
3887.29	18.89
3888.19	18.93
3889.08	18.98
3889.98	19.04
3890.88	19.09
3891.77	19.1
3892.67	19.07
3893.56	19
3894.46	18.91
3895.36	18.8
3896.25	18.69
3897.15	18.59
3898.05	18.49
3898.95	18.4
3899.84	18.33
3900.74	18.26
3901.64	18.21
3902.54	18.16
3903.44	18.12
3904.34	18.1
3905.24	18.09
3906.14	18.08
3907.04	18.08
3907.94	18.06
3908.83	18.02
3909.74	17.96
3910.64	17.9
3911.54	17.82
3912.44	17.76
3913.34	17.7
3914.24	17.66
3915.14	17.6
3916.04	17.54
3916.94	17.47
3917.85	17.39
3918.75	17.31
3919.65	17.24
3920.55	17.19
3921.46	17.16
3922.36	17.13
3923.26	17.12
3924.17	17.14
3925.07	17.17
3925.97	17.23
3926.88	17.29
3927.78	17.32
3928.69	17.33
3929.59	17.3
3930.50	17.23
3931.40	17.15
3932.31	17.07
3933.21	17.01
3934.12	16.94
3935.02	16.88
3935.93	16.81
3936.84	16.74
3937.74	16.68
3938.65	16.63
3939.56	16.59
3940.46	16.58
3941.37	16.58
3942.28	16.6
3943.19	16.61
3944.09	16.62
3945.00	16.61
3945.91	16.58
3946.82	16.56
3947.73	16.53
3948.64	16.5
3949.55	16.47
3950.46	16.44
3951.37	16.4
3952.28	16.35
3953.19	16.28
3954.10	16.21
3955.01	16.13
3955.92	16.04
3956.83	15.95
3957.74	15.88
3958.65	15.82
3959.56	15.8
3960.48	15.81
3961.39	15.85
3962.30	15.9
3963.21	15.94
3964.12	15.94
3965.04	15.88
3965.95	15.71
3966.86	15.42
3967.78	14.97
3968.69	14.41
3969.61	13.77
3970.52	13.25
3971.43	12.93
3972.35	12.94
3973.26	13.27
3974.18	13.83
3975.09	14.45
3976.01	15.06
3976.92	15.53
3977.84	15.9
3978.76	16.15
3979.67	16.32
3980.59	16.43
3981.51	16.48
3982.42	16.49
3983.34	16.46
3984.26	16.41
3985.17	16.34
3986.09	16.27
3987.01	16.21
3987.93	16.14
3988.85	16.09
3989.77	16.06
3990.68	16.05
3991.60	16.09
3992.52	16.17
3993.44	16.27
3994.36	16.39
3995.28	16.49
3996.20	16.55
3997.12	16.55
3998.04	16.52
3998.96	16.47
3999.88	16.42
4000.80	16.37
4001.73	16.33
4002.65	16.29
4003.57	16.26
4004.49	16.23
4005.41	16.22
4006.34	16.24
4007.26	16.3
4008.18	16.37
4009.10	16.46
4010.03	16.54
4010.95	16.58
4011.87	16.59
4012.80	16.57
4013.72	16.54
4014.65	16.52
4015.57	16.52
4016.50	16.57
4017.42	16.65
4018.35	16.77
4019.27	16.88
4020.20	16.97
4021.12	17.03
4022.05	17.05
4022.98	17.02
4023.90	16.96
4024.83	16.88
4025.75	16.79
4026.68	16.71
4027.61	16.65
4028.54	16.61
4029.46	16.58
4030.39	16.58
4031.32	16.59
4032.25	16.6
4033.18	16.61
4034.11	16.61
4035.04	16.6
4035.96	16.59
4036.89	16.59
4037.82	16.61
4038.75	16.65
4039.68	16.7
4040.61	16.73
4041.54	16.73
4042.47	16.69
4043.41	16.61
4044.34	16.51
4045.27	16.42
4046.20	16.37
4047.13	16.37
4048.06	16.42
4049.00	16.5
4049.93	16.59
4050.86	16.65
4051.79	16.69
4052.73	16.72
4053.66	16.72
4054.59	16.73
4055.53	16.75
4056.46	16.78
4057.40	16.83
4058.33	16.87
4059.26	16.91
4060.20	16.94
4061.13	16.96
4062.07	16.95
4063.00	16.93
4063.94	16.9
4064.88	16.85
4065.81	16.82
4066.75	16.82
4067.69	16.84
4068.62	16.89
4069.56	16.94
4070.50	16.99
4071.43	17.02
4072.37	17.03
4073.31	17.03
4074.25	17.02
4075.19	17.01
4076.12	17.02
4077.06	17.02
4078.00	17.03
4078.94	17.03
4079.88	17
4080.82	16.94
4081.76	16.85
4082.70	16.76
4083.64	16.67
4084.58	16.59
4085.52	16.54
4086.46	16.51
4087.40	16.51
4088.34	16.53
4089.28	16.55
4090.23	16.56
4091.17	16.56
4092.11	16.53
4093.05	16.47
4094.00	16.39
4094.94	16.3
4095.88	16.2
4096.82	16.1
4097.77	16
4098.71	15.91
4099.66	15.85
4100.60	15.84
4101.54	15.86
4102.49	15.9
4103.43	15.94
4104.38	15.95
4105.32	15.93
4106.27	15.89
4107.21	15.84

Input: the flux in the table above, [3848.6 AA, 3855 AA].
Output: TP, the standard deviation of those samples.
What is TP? 0.04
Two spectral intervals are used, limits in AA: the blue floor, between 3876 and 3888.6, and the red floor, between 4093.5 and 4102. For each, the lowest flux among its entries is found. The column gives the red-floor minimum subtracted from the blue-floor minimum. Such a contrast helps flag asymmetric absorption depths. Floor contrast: 3.0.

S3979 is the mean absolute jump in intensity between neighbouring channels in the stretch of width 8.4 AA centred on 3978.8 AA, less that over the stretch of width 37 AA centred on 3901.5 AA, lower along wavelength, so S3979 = 0.20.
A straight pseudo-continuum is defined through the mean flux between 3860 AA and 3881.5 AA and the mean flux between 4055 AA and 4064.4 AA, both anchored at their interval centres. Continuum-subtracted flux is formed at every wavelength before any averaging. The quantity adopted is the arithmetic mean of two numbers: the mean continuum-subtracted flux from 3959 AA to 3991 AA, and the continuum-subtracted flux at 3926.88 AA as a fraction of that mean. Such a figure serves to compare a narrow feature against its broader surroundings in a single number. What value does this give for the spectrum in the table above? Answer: -1.0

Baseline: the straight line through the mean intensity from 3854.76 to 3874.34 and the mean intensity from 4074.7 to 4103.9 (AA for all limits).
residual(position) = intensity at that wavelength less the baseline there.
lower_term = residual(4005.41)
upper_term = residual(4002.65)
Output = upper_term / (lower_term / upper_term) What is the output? -1.22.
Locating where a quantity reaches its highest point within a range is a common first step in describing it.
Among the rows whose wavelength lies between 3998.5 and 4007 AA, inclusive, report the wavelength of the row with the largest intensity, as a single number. 3998.96 AA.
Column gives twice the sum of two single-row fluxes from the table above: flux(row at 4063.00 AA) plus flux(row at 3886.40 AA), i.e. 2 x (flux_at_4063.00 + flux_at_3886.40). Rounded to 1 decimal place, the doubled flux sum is 71.6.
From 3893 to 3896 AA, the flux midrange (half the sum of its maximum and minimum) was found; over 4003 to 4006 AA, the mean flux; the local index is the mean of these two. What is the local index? 17.6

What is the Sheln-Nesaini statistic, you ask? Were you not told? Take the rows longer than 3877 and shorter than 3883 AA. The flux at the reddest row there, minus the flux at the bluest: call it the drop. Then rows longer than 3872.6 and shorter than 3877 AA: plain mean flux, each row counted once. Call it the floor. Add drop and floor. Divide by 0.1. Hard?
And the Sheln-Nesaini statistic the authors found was 189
